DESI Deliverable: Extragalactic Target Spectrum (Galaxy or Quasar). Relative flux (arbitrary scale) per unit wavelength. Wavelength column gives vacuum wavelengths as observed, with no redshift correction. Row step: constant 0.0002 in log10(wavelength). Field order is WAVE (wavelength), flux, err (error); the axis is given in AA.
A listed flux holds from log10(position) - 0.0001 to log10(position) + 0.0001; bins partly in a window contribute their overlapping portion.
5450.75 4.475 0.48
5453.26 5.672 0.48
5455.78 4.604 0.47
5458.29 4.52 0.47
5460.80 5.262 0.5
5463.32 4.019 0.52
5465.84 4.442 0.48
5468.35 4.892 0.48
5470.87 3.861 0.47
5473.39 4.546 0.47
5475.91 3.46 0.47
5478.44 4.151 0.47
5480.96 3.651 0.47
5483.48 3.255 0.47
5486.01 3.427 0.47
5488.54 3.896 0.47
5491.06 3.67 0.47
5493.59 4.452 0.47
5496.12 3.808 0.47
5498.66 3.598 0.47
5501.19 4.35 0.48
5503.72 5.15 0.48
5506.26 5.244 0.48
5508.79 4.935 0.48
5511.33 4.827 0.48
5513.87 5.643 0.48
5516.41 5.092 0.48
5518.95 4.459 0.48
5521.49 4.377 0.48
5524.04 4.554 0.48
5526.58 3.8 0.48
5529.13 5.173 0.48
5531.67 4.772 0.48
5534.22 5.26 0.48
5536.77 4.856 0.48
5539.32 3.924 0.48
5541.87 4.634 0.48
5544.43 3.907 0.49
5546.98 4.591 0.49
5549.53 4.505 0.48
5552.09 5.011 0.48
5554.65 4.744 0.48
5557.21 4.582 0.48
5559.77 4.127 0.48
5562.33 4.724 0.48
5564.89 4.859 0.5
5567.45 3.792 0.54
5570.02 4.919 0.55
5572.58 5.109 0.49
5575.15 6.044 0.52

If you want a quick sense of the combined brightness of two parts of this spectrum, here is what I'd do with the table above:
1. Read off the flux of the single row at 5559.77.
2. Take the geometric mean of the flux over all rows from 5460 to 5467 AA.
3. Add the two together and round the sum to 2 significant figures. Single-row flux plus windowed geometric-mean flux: 8.7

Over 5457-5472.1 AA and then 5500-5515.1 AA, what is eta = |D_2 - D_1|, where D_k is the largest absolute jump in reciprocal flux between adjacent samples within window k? 0.023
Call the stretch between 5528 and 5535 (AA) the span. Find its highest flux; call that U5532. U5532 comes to 5.26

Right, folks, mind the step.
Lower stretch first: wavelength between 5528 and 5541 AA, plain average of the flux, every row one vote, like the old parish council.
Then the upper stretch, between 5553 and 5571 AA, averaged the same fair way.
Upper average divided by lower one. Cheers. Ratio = 0.95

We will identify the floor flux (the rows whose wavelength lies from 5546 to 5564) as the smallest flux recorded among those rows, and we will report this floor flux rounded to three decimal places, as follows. 4.127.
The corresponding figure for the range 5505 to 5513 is 4.827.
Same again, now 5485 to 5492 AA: 3.427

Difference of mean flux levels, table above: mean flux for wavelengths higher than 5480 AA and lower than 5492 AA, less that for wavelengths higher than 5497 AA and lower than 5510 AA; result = -1.1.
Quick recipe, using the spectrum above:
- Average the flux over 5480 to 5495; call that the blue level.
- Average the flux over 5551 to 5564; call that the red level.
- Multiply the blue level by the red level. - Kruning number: 17.3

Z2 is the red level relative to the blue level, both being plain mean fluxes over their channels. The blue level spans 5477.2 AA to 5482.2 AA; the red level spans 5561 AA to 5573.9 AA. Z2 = 1.20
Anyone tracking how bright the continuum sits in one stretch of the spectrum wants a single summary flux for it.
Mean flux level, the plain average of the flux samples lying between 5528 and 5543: 4.77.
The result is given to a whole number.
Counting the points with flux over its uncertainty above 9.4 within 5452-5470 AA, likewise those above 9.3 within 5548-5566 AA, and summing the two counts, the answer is 11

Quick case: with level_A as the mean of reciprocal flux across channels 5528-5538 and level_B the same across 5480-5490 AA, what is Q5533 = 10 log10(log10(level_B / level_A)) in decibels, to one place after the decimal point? -8.2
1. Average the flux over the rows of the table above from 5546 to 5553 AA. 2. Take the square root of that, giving 2.17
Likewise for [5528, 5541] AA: 2.19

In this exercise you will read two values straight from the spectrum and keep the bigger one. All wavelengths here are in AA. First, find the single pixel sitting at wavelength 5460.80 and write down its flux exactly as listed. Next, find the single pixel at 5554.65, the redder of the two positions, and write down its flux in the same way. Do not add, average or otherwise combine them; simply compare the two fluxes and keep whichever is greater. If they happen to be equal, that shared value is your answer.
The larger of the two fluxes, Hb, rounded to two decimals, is 5.26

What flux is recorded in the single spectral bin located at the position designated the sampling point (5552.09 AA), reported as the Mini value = 5.011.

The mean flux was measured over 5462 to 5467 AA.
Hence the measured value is 4.23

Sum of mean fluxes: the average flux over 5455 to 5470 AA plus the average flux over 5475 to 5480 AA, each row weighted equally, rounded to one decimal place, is 8.4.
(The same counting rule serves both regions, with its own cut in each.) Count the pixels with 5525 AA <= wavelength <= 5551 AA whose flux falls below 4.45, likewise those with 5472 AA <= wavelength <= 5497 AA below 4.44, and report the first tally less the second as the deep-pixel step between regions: -5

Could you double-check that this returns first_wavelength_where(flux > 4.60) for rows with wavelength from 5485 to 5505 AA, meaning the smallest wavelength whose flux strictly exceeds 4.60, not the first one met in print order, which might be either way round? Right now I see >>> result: 5503.72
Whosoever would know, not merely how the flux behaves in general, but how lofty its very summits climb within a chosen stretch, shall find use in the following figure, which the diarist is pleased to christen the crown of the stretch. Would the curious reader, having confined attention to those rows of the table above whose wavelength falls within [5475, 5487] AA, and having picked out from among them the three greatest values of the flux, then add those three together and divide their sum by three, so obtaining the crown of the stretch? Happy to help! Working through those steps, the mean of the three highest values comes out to 3.8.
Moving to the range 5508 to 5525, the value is 5.2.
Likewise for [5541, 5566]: 4.9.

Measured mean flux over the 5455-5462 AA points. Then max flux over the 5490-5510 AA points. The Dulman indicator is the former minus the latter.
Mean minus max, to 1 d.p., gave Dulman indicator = -0.4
